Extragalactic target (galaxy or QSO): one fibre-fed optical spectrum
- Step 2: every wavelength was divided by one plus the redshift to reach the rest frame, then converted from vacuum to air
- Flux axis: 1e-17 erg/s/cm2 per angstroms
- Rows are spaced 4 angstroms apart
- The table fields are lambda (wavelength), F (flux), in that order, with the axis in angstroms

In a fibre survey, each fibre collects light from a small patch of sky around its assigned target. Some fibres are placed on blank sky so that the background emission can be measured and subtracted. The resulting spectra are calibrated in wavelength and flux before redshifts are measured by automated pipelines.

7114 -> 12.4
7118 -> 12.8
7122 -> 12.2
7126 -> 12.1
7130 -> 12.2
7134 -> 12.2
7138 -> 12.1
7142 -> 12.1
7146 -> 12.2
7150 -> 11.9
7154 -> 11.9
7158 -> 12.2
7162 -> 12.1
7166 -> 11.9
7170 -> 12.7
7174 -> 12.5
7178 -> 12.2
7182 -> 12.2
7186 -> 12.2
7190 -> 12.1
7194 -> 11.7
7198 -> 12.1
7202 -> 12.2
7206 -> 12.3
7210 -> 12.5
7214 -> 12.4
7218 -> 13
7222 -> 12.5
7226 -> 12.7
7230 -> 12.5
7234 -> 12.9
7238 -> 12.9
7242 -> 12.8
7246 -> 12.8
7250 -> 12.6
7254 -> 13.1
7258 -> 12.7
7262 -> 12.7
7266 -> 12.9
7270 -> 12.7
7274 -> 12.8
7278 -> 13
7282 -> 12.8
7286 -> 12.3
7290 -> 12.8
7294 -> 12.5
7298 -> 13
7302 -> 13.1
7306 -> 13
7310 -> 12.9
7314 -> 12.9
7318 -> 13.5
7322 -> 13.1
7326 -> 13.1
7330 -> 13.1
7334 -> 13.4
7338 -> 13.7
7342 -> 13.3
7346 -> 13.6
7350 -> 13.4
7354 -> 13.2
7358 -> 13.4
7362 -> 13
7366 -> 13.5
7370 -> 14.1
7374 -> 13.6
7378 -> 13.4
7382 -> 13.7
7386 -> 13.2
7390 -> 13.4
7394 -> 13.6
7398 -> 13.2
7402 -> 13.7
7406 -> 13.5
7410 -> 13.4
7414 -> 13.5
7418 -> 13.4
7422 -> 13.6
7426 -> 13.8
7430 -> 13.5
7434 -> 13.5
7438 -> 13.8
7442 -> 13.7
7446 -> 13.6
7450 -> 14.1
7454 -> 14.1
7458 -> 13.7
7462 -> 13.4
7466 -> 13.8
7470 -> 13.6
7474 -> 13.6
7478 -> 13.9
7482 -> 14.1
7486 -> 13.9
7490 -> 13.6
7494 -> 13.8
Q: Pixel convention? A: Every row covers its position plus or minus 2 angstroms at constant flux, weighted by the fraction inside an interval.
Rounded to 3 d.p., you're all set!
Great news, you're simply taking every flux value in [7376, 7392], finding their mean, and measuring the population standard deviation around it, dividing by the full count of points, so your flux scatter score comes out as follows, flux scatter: 0.179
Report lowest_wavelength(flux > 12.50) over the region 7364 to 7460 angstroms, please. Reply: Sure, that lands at 7366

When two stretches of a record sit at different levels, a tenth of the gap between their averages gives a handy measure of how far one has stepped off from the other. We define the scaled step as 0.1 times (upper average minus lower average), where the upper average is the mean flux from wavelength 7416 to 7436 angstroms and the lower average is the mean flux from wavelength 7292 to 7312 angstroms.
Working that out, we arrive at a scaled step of 0.066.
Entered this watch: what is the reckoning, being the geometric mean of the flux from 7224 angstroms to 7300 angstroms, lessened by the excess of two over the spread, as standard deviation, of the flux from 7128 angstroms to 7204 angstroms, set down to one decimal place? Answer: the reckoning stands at 11.0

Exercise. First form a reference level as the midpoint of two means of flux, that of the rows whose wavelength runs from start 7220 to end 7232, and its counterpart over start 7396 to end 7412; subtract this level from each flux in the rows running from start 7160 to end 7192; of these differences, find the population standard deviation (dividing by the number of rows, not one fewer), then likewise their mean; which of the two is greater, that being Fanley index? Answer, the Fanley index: 0.23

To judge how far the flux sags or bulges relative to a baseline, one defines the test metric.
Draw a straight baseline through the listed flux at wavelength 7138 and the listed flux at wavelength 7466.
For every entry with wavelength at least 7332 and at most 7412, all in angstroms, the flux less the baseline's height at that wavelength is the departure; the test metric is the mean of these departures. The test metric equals 0.15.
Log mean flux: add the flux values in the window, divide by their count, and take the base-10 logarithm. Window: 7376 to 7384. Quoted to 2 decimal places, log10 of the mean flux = 1.13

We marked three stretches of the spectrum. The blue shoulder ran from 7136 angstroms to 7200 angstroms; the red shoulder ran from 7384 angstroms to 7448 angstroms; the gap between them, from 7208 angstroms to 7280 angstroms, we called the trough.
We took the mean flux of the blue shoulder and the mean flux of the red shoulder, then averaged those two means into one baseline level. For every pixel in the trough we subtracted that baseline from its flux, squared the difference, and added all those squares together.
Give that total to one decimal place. 0.8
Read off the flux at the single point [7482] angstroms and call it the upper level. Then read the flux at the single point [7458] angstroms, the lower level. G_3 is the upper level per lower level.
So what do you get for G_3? 1.03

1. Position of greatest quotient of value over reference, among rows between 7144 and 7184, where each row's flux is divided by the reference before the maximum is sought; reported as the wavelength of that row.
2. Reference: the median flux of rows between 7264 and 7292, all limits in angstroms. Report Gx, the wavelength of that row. 7170 angstroms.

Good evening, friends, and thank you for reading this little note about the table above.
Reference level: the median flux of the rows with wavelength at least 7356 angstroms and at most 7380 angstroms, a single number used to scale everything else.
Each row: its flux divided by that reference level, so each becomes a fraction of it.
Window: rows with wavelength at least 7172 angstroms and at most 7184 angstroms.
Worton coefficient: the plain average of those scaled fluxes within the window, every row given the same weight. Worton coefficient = 0.91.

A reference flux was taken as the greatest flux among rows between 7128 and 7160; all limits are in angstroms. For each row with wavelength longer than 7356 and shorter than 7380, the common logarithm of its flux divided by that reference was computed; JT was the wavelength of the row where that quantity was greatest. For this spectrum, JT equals 7370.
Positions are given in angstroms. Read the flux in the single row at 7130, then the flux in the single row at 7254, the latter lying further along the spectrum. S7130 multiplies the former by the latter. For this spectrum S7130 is 160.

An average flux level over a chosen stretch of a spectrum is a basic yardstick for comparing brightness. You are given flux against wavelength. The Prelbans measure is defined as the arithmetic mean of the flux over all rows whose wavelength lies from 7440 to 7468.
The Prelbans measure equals 13.8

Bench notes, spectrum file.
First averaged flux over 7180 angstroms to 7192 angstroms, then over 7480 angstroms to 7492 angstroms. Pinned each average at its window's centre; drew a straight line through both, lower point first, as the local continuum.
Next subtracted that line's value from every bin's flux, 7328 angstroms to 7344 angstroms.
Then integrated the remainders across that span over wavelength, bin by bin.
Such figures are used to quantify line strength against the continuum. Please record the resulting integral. 5.7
